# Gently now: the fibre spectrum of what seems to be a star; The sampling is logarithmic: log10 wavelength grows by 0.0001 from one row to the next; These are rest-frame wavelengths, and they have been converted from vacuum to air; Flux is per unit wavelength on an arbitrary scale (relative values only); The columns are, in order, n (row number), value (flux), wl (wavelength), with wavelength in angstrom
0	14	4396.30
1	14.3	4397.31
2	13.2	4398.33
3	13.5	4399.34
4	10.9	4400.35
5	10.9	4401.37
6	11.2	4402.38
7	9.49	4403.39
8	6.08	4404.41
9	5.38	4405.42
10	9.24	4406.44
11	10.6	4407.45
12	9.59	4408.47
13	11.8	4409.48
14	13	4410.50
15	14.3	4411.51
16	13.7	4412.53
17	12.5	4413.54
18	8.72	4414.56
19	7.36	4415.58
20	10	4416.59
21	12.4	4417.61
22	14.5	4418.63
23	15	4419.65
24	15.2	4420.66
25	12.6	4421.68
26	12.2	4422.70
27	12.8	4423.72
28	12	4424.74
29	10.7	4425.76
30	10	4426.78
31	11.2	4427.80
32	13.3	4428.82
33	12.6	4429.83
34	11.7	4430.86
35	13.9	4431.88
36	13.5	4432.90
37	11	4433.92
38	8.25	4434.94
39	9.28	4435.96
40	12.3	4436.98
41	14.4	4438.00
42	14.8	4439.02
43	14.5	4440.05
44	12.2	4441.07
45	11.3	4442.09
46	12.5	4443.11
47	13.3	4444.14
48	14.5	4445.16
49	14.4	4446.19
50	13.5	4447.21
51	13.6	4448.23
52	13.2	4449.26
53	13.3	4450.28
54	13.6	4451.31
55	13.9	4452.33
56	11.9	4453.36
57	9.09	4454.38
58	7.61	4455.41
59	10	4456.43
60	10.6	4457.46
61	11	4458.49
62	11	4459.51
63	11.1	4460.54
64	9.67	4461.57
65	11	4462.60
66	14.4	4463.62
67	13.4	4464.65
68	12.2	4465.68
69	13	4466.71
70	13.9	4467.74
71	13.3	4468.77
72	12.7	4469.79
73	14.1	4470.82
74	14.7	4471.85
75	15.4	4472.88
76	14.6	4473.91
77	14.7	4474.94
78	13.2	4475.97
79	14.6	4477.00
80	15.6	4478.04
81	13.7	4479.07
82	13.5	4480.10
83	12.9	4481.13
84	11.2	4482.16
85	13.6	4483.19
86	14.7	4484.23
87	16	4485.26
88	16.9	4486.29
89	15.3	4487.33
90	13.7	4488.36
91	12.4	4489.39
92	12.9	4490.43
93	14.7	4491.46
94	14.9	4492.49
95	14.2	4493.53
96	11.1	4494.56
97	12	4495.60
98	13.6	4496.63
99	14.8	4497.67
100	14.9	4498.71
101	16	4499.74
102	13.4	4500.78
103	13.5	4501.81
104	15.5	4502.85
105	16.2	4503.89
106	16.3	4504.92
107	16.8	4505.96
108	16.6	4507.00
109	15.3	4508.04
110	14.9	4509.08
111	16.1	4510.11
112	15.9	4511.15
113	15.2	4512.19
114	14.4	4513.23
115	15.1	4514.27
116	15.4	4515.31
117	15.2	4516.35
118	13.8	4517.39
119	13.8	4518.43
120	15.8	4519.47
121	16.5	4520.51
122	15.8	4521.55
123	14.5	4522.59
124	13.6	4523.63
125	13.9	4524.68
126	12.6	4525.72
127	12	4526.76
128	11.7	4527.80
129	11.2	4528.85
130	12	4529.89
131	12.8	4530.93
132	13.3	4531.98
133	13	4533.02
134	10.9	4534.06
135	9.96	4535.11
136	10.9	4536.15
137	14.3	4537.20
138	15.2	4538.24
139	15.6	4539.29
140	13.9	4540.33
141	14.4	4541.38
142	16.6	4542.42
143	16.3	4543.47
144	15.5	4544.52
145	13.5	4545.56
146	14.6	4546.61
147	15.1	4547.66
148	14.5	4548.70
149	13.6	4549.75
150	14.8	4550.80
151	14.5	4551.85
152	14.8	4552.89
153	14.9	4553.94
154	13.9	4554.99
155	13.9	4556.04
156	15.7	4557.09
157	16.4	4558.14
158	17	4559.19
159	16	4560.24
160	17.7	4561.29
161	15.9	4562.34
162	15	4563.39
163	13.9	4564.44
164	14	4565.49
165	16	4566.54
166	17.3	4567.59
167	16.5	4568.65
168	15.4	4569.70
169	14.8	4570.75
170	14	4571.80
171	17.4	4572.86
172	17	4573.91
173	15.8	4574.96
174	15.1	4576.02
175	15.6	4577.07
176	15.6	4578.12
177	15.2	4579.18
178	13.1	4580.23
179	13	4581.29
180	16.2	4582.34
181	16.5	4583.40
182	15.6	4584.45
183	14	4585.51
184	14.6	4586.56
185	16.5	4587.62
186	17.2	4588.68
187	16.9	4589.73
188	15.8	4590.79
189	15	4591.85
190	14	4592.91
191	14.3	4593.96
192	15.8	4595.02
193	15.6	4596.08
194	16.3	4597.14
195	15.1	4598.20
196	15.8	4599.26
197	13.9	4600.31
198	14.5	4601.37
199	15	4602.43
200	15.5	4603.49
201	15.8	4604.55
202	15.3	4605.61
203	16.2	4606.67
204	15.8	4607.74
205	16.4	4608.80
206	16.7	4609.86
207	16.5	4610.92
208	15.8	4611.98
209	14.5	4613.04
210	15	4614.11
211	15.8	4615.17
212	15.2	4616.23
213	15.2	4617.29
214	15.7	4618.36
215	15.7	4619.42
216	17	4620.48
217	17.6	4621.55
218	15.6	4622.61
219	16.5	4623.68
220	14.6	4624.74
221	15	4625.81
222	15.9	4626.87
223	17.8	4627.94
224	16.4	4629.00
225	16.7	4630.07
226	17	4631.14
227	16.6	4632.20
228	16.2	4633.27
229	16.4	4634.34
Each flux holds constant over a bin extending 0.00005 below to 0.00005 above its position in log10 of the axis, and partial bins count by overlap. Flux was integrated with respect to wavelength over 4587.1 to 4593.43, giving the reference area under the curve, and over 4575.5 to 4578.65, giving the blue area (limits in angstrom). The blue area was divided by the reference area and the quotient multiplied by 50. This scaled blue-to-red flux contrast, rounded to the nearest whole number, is 24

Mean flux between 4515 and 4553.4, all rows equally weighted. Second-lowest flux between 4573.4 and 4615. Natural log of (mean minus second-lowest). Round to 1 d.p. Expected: -0.2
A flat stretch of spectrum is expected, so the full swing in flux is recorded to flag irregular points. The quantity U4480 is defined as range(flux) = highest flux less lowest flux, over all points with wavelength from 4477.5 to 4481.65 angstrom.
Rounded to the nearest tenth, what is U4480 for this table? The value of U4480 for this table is 2.7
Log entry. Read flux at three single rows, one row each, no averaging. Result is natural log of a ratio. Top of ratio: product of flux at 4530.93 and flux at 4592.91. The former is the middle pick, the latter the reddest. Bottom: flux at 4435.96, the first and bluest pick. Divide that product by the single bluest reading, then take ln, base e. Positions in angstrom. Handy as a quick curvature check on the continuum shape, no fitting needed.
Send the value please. 3.0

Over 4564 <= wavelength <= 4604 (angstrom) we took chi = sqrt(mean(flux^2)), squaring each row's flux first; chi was 15.4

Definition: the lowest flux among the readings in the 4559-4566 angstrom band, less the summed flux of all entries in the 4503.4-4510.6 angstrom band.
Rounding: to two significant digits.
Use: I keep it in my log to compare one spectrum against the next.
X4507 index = -98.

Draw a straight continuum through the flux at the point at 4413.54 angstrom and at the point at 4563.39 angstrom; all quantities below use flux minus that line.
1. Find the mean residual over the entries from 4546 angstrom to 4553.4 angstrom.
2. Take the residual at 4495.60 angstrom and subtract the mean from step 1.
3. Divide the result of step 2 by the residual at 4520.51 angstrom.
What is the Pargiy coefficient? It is -1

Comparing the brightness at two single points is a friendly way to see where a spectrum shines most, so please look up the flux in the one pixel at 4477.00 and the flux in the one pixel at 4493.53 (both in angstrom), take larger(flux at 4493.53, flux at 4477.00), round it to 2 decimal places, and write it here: 14.60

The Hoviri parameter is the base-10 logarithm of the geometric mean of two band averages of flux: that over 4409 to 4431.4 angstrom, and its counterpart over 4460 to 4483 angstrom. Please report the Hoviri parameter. 1.105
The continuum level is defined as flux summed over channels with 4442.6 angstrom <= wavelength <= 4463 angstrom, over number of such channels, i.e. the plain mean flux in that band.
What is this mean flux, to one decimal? 11.9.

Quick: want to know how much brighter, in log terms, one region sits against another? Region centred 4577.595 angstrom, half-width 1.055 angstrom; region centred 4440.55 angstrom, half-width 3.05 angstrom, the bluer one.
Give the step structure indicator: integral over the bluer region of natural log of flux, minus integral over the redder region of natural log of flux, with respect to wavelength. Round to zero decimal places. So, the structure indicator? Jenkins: 10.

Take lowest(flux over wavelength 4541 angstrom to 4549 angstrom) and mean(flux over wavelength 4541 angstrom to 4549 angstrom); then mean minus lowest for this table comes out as 1.6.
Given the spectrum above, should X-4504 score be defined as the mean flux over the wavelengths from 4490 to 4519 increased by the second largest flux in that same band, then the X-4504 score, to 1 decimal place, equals 31.3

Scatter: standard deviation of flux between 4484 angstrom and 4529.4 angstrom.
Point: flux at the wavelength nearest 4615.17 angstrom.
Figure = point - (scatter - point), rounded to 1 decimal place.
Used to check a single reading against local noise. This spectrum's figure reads 30.1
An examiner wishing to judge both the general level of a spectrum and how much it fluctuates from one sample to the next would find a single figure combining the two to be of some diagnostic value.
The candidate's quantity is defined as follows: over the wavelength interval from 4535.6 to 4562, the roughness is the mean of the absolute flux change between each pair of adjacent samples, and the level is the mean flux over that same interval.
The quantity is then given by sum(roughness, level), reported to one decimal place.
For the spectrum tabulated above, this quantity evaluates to 15.9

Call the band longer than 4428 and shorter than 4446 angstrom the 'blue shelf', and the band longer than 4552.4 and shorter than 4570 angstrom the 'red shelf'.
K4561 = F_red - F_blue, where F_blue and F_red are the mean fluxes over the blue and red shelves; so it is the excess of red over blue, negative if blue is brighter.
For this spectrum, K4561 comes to 3.0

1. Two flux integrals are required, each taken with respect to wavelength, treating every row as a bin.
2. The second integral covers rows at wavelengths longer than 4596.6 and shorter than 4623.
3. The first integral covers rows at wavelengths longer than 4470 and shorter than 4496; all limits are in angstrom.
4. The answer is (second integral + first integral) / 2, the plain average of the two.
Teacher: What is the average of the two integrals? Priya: 389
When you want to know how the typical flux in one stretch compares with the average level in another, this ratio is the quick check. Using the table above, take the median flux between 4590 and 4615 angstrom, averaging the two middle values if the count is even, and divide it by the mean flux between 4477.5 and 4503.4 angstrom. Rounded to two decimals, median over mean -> 1.11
